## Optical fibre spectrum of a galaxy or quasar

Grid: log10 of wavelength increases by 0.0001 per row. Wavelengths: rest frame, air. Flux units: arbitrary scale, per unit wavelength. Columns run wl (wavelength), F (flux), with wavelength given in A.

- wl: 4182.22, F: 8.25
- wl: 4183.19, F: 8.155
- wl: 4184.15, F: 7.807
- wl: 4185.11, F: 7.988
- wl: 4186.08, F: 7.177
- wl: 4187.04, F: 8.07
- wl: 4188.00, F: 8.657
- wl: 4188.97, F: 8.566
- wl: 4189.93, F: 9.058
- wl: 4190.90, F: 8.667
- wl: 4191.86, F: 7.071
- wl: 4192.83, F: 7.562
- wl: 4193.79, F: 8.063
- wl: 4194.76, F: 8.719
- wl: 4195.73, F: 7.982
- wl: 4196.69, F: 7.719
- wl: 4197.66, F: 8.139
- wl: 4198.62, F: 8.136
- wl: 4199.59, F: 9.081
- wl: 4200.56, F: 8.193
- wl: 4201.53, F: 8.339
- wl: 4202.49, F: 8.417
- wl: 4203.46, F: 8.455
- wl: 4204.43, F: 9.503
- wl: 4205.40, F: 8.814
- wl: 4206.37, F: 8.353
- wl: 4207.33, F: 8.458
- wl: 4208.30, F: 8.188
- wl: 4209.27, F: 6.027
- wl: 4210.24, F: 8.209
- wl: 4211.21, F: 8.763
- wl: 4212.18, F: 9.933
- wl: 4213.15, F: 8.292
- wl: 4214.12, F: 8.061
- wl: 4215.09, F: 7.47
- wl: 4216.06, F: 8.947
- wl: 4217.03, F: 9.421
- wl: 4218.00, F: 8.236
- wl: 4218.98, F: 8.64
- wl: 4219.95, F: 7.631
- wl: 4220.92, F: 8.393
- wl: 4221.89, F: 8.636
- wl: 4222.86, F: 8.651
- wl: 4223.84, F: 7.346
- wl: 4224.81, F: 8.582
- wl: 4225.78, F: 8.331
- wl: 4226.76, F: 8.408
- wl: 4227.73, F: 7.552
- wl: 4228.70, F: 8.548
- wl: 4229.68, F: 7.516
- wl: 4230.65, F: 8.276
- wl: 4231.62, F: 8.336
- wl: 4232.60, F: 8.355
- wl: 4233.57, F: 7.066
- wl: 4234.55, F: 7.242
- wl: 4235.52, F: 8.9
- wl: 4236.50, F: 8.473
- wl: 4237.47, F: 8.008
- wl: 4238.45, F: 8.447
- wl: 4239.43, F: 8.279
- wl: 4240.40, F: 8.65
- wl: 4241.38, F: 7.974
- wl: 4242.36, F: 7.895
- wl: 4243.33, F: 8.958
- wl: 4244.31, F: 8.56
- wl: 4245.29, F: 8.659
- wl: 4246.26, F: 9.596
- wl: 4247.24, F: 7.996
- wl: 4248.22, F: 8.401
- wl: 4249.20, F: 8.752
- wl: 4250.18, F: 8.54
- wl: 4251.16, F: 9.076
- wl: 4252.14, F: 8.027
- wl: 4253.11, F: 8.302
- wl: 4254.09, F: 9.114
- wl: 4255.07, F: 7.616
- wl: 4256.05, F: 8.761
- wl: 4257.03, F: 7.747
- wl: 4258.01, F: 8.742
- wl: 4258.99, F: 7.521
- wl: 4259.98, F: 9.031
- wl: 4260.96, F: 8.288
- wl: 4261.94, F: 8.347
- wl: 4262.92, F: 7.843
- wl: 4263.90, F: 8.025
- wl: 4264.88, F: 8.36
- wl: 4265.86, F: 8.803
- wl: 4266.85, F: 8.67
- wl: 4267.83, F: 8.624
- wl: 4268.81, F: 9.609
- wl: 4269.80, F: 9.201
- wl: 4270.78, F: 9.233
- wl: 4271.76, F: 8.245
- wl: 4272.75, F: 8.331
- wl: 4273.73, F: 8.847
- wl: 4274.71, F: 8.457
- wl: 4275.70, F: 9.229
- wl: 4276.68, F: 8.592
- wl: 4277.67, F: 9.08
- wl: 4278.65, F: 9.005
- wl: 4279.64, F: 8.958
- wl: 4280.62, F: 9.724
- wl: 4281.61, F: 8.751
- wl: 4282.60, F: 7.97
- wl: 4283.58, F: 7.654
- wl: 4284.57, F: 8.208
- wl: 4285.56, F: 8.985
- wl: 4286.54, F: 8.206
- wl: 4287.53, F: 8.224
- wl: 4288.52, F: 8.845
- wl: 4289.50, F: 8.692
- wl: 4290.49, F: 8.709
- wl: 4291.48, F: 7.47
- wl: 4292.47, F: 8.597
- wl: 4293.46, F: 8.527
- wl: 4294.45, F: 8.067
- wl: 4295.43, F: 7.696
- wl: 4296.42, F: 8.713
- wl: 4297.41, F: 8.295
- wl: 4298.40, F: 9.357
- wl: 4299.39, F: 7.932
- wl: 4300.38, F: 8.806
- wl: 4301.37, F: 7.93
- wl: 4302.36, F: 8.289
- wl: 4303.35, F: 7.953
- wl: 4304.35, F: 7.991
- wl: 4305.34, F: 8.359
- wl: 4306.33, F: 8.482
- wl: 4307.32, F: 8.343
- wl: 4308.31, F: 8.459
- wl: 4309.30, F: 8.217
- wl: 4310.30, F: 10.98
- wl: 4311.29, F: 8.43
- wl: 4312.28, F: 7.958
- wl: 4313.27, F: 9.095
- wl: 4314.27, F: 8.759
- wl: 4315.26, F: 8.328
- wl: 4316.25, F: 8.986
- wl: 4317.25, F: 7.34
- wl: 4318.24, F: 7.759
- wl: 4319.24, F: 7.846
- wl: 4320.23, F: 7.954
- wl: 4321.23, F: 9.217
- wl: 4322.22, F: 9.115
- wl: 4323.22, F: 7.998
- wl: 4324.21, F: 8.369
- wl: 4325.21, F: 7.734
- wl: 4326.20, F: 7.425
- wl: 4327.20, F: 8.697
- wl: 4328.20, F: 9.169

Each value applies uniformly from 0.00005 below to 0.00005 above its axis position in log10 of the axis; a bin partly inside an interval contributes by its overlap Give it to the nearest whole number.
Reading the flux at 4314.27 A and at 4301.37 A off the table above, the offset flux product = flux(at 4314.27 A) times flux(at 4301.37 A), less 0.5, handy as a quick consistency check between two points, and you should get 69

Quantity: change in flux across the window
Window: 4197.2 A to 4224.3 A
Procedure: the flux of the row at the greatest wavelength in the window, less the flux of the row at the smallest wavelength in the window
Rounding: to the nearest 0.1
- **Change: -0.8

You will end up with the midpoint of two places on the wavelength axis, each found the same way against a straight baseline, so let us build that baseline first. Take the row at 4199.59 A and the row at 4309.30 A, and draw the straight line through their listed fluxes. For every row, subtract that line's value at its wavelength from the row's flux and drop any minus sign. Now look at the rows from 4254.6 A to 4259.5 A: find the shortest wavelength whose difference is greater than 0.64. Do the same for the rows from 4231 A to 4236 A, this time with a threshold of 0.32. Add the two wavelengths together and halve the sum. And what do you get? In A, 4243.3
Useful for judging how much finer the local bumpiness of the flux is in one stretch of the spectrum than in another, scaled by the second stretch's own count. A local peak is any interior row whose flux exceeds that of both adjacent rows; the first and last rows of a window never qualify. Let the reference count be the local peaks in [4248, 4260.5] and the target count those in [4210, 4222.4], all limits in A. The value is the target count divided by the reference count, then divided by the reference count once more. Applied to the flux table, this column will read 0.12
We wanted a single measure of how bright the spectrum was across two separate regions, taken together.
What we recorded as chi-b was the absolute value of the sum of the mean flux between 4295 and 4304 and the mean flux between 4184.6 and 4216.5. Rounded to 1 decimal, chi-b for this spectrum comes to 16.6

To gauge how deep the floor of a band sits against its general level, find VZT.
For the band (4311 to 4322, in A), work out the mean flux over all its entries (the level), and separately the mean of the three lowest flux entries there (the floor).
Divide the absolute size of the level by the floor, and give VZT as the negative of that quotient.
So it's -1.09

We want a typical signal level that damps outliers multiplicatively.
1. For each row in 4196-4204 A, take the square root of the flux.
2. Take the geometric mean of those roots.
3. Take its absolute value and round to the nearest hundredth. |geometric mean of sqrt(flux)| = 2.88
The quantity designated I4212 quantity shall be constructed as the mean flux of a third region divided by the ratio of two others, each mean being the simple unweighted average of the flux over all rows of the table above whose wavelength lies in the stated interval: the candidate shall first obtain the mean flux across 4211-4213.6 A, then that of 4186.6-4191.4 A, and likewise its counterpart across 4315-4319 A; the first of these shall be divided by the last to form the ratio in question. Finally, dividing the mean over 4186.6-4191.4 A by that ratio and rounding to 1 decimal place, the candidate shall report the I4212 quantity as 7.7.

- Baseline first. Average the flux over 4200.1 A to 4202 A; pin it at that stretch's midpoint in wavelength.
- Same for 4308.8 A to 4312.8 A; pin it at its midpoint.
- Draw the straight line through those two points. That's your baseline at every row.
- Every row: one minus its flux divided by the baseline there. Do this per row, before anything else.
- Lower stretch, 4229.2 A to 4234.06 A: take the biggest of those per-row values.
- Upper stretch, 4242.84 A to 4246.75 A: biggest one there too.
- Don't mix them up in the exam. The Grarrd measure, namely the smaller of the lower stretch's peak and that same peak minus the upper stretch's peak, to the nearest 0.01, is 0.16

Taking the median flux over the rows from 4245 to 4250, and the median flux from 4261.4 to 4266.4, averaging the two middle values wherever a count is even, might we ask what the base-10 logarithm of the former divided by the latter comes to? 0.016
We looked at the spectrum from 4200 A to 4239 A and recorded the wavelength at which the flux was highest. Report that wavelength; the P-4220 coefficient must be 4212.18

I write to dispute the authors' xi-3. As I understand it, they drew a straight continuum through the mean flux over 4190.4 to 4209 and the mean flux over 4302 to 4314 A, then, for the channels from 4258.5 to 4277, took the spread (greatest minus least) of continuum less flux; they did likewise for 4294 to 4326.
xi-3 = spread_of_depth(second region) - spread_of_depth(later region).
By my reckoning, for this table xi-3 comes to -1.6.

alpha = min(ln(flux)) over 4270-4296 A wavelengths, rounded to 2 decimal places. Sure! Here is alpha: 2.01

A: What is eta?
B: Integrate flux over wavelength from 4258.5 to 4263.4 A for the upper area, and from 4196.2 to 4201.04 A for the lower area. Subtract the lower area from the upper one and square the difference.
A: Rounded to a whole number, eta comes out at 0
